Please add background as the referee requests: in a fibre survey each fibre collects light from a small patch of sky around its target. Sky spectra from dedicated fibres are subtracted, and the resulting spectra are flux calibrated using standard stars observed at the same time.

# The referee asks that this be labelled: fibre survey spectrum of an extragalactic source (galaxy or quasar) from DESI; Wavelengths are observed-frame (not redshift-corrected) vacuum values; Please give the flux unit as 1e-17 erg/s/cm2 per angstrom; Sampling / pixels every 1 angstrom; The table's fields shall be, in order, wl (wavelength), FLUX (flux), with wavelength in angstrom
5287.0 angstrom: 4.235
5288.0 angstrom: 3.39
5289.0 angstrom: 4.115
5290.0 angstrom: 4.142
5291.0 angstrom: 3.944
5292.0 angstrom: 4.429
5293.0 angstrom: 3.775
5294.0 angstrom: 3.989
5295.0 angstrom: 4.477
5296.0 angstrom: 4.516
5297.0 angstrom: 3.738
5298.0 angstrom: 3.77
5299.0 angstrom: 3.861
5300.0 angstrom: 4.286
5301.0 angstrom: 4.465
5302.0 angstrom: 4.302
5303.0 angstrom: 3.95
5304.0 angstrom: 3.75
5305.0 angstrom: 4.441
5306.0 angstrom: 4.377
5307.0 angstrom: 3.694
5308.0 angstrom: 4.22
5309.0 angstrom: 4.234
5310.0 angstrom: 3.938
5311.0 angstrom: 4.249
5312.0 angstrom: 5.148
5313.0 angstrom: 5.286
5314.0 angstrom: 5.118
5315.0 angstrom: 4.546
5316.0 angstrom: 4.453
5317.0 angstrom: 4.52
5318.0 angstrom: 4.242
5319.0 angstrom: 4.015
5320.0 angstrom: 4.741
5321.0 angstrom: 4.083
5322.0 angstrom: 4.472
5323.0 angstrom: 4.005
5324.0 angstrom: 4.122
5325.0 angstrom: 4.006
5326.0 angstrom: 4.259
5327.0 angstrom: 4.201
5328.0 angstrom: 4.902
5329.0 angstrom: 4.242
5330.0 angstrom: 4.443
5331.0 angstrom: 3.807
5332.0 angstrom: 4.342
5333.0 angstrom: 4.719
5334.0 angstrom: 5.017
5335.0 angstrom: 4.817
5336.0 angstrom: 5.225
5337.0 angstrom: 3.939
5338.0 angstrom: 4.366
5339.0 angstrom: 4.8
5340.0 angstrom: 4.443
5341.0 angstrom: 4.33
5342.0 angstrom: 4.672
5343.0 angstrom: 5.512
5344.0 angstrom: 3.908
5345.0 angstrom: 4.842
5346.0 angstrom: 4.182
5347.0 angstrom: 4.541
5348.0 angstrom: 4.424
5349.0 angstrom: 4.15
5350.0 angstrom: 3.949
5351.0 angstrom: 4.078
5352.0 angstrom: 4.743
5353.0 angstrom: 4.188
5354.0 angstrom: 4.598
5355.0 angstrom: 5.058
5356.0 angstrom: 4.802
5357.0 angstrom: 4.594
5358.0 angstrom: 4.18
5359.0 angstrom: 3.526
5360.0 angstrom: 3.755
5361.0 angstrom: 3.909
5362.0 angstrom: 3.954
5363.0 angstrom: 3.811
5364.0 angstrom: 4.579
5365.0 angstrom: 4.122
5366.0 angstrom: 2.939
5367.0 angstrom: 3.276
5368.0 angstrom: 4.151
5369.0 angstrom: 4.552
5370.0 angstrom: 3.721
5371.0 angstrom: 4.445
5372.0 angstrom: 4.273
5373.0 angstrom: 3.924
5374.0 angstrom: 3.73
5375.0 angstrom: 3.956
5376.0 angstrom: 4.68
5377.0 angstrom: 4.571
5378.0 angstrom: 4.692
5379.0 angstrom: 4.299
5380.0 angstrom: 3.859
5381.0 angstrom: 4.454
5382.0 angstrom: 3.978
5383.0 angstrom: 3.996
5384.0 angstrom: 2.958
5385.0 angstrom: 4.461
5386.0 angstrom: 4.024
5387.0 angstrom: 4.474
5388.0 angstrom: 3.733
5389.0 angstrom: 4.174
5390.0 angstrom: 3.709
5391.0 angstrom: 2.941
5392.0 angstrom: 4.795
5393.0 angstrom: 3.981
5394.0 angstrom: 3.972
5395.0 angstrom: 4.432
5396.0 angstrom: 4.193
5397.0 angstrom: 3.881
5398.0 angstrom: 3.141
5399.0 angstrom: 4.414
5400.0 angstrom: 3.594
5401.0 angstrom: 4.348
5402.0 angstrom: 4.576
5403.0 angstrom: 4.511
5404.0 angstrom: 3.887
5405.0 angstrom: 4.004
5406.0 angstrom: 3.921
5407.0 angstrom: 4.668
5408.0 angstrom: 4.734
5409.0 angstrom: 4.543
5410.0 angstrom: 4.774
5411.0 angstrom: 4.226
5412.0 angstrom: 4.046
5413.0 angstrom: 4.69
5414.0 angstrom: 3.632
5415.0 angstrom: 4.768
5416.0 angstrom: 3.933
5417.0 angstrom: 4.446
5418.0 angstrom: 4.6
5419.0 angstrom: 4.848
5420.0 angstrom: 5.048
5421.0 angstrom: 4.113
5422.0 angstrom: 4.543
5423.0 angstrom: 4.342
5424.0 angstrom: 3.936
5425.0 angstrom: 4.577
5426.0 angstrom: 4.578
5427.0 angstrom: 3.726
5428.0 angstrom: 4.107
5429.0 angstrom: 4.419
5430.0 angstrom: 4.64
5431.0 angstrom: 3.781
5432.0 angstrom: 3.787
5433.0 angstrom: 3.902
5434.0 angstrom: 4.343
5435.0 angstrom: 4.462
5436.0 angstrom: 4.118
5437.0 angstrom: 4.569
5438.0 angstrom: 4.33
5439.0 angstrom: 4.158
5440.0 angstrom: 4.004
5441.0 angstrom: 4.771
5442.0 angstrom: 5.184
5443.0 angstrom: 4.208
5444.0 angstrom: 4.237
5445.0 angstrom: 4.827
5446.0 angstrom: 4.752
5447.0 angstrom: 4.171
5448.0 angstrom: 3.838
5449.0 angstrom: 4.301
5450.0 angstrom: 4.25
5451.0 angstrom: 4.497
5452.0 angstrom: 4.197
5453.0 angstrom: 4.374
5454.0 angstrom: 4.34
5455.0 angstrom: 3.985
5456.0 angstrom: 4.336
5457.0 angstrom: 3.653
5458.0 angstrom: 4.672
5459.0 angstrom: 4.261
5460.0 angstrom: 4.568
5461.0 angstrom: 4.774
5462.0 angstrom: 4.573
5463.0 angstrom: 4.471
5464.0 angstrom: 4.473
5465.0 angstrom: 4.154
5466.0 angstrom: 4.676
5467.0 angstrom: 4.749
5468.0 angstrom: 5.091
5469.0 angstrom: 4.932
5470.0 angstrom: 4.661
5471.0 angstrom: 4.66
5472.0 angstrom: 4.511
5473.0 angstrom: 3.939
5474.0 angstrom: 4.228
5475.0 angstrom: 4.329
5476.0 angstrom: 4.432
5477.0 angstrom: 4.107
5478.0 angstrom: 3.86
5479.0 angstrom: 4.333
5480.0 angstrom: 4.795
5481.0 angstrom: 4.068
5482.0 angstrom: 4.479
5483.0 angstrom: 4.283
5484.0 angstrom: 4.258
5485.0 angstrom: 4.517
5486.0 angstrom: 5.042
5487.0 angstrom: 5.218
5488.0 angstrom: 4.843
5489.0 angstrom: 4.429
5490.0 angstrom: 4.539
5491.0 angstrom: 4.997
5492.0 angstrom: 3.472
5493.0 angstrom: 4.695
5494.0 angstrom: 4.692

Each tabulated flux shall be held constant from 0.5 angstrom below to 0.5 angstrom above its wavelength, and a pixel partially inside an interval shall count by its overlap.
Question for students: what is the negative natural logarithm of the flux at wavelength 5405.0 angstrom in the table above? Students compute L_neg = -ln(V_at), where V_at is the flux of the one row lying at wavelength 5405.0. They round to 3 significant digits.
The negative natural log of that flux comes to -1.39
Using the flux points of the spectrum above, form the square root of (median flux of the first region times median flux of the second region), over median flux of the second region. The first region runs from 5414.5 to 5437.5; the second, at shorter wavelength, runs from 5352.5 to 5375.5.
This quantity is 1.04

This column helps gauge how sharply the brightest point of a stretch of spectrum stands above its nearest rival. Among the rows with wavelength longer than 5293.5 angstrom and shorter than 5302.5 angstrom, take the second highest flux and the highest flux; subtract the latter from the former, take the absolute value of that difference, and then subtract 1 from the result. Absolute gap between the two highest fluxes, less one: -0.96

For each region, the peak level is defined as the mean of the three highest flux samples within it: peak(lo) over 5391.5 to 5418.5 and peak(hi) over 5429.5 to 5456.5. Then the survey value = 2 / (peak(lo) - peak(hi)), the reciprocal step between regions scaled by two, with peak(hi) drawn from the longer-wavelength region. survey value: -13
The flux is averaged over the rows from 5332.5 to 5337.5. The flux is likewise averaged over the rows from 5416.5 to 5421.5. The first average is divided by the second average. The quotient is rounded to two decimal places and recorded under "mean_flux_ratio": 1.03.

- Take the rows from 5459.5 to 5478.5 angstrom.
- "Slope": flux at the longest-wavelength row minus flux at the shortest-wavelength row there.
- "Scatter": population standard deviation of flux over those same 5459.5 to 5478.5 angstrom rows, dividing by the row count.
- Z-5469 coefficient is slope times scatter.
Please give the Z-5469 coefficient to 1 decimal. -0.2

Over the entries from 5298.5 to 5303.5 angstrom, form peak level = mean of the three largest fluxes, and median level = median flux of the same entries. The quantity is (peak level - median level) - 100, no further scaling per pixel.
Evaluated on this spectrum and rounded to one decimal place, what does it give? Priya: -99.9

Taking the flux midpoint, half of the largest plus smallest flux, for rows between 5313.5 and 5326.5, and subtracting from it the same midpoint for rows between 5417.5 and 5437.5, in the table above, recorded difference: 0.2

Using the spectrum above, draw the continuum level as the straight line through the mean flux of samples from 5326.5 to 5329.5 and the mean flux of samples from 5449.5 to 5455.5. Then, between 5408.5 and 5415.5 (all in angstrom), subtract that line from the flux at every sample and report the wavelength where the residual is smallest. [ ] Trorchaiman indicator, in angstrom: 5414.0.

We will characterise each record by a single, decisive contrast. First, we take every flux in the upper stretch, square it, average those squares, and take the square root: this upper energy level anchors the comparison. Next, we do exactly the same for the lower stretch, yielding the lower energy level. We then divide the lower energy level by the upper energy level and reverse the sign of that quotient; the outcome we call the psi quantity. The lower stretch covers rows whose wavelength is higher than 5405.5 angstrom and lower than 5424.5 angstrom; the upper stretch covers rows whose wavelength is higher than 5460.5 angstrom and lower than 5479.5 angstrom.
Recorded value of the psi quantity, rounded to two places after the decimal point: -0.99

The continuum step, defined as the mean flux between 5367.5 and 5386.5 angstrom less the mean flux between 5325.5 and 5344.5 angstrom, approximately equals -0.38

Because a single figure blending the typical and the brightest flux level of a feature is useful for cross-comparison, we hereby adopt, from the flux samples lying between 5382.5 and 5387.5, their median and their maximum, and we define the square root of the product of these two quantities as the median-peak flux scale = 4.24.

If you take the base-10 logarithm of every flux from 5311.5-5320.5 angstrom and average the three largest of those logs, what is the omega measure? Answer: 0.71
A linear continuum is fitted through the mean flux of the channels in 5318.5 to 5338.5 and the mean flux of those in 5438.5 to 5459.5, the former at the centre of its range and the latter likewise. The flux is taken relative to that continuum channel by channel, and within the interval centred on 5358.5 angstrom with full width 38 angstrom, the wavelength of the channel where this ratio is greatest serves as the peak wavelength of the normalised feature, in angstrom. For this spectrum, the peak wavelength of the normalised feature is 5343.0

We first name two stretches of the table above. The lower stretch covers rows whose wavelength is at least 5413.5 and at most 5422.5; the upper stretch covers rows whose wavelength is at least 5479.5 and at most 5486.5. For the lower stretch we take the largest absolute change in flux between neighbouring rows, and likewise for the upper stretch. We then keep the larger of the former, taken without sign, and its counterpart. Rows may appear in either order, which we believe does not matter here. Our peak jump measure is 1.14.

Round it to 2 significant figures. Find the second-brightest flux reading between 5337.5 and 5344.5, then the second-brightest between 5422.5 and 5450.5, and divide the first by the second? 0.99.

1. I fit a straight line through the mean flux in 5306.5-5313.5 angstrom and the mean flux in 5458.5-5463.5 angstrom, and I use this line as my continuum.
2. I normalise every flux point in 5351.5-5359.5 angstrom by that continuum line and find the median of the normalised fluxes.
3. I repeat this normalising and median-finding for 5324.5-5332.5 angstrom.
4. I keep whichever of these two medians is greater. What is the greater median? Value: 1.04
